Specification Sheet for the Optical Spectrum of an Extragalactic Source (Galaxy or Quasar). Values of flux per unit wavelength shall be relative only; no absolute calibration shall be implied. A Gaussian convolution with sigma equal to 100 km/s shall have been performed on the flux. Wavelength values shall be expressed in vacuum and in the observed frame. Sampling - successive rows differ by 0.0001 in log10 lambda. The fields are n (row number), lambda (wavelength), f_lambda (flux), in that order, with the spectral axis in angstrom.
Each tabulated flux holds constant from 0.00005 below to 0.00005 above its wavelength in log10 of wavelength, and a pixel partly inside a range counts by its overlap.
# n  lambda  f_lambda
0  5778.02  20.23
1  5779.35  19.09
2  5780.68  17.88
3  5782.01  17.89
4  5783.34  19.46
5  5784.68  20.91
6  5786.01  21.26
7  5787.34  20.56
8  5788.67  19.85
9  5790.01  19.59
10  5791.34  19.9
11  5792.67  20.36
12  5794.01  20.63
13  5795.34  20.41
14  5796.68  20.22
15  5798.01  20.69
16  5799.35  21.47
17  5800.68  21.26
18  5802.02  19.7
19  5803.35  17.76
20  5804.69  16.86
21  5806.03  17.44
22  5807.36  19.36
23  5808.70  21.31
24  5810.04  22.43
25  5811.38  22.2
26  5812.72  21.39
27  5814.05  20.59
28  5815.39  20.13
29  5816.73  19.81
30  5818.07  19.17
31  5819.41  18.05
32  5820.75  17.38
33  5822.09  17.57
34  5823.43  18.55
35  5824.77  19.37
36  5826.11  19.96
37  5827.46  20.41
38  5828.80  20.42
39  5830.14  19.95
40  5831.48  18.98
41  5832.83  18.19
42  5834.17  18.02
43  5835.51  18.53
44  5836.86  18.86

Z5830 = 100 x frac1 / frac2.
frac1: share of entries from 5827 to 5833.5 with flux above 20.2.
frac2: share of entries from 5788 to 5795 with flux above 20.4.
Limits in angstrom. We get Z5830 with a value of 200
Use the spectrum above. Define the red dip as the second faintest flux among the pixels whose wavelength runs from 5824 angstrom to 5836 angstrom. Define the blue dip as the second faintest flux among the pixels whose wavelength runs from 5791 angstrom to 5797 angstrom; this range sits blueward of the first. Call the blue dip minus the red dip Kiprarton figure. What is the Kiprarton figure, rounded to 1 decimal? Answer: 2.0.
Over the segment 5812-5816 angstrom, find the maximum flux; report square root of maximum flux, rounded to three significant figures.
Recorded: 4.62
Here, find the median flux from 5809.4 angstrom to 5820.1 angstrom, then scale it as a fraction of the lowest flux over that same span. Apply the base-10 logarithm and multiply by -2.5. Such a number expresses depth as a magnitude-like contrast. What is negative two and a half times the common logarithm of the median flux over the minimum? -0.13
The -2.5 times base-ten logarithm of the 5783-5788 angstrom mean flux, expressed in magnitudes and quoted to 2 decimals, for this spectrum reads -3.28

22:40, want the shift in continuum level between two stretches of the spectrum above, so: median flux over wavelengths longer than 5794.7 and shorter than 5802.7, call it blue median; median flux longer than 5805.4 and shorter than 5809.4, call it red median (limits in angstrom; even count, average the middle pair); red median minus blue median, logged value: -1.2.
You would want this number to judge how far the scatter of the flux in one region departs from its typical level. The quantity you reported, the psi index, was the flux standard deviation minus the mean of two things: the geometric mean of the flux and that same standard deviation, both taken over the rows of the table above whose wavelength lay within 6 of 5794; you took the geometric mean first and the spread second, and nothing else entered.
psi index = -9.9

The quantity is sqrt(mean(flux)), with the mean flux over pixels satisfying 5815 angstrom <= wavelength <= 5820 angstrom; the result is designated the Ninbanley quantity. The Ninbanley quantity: 4.39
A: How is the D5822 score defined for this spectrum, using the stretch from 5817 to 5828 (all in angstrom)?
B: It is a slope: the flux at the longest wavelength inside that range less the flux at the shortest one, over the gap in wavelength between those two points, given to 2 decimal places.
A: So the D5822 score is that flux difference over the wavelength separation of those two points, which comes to 0.13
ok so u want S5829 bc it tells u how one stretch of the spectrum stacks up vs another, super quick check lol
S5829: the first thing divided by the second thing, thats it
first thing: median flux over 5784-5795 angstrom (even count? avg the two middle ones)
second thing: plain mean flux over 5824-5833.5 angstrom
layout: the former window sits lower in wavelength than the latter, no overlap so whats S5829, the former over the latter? 1.04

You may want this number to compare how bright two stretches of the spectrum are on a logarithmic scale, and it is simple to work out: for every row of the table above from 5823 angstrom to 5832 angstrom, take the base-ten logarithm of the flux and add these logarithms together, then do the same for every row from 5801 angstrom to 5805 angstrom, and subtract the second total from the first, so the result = 5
